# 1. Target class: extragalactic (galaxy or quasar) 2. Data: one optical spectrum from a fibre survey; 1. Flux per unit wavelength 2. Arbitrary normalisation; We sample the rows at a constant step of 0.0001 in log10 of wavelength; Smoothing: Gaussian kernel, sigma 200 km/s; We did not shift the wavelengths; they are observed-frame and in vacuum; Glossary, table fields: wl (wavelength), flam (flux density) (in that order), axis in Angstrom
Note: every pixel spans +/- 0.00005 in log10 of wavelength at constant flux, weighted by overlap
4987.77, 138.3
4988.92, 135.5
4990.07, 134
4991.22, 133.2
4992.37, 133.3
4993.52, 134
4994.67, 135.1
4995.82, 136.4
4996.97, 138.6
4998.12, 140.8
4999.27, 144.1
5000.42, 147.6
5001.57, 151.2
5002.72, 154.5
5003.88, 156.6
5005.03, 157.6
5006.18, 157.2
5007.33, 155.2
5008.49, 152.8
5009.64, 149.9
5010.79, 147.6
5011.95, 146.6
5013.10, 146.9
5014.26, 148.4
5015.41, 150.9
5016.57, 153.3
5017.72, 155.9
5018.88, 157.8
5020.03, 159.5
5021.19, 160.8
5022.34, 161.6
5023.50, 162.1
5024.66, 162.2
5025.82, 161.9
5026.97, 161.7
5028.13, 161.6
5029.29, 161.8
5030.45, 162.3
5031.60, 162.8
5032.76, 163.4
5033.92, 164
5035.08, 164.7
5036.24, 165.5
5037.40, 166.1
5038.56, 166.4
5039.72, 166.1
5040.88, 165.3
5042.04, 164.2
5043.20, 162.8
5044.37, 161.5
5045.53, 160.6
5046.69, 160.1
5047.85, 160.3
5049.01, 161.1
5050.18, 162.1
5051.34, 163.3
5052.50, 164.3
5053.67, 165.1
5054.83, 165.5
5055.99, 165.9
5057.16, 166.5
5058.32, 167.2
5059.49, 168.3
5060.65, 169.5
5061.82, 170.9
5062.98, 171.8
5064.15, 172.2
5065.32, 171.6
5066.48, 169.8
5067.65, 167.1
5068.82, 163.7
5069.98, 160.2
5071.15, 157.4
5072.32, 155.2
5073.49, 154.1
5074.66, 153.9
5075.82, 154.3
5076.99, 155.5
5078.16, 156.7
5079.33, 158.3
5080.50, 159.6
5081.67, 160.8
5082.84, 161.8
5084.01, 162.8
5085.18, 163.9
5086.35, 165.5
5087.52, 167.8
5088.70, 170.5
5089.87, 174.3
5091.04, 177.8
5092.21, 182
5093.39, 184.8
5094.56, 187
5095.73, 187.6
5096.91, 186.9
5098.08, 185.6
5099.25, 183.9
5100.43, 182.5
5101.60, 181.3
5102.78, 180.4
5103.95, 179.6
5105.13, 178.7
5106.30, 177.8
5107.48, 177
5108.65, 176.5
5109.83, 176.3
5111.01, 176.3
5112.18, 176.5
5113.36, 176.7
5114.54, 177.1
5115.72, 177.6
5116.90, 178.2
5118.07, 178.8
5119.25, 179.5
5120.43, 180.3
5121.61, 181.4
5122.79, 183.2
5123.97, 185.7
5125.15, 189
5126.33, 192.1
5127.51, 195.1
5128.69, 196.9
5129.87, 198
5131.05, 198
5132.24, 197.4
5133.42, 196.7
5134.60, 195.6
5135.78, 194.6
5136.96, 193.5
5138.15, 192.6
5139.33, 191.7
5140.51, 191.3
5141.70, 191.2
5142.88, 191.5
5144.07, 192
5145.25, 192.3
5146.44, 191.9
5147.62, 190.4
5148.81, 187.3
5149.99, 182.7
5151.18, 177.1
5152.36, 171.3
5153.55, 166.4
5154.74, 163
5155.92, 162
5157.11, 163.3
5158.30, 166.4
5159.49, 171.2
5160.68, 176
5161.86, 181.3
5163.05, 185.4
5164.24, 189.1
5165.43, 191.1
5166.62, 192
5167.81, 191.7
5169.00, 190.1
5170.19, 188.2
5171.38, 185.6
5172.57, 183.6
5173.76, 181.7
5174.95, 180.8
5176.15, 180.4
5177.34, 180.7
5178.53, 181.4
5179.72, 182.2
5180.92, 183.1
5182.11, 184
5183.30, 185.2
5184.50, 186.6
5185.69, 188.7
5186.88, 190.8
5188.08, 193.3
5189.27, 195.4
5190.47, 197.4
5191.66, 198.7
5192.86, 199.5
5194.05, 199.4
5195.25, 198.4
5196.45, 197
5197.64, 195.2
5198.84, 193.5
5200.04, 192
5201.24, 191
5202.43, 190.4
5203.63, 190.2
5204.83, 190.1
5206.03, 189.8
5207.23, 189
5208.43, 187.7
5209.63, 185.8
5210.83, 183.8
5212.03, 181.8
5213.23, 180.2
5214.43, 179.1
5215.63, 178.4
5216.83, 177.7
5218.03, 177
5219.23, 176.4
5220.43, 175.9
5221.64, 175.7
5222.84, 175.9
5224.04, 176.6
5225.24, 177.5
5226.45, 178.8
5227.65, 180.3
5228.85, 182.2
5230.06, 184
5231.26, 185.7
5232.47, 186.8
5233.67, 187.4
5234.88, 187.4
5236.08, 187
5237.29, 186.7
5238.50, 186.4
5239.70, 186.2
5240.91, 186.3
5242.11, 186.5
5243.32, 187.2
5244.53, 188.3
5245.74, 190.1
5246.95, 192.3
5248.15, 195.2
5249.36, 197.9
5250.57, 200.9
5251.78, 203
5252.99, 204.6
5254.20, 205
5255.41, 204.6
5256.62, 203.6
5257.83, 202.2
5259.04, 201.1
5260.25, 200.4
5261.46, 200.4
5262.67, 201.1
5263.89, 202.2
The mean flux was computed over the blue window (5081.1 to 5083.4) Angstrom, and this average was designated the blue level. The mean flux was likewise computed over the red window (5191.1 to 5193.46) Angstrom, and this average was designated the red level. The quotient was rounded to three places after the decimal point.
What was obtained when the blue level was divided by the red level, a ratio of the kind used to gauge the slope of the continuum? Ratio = 0.810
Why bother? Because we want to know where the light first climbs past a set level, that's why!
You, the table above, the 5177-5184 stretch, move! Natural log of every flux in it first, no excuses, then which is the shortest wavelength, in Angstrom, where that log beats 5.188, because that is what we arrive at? 5177.34 Angstrom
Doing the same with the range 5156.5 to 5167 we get 5161.86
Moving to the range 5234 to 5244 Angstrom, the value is 5234.88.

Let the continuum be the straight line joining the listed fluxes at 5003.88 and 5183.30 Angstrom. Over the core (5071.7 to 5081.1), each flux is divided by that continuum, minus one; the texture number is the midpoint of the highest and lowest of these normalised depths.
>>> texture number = -0.07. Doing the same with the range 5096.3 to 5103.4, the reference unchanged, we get 0.07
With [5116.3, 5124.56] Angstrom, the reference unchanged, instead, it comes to 0.04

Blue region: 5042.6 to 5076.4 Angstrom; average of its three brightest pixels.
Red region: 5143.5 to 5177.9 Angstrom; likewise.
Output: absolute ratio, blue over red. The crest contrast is 0.89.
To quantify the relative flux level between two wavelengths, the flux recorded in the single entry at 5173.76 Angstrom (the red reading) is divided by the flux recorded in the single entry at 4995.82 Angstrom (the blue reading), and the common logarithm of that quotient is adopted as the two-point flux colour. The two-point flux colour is 0.12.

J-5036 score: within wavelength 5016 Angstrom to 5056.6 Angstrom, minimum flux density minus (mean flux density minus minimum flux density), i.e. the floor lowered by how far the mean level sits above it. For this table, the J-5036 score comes 144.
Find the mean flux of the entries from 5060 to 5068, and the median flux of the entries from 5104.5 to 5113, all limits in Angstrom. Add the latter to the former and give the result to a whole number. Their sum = 347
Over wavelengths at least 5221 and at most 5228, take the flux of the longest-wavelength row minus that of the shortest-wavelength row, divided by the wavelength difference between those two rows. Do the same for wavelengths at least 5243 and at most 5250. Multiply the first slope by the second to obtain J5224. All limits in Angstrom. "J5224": 1.4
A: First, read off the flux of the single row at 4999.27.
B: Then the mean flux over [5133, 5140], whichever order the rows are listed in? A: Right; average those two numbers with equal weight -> 169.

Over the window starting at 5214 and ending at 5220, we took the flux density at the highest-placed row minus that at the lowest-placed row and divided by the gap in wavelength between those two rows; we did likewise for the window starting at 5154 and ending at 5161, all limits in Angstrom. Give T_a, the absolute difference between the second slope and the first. 2.8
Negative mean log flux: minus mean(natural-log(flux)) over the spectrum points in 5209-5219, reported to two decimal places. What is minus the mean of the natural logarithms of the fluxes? -5.20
